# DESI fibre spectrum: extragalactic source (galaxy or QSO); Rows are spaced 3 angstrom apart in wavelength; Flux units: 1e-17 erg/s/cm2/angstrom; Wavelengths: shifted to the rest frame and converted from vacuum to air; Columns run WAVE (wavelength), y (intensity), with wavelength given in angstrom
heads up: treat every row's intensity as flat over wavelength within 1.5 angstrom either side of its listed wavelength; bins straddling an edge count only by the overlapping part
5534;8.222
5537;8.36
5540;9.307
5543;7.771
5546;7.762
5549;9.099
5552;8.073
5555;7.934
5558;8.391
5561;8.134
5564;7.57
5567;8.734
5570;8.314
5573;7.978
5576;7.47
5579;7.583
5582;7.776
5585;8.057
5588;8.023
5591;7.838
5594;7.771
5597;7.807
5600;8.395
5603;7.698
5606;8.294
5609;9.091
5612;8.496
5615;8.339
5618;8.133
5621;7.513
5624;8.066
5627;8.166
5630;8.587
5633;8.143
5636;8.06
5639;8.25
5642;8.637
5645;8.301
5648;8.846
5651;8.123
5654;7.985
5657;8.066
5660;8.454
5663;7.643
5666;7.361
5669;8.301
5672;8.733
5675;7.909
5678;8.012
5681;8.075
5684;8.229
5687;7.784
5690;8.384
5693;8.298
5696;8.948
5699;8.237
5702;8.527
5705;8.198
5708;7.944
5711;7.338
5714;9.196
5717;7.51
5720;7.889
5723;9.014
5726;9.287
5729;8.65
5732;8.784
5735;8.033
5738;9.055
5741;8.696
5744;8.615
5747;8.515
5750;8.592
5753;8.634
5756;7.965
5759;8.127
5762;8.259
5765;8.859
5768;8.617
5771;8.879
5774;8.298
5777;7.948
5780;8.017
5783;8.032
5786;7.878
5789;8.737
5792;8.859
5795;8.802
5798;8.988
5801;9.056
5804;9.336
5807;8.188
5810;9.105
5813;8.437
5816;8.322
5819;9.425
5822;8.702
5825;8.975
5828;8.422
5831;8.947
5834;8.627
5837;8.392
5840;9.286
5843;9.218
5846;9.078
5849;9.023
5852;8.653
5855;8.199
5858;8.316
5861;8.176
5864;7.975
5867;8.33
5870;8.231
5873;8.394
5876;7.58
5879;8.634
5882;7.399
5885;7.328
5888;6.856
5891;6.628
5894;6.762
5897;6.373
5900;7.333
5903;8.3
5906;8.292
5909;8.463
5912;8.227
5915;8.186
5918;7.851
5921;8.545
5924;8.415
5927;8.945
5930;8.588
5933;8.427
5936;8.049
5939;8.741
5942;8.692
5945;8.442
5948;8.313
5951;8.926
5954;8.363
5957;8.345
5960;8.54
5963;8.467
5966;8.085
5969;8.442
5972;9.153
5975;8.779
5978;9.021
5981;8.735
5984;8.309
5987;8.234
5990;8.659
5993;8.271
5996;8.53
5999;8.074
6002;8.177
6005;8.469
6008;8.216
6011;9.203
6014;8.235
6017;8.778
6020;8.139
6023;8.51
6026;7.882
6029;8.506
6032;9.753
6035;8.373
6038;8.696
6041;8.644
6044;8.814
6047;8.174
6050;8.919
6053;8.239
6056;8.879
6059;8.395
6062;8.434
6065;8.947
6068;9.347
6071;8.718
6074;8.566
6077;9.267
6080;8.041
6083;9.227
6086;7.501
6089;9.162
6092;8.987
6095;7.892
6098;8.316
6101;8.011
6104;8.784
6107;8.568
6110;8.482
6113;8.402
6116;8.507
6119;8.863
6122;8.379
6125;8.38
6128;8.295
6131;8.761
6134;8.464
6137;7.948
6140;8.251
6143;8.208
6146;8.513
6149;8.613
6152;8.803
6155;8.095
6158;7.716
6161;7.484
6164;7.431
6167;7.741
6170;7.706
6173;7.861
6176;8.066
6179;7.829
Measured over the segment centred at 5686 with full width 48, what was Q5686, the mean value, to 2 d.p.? 8.16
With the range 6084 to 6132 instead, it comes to 8.46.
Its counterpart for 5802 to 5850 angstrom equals 8.84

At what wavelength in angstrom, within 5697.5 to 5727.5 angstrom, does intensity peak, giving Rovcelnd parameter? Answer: 5726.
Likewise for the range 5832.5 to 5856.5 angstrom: 5840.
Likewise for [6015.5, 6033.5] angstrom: 6032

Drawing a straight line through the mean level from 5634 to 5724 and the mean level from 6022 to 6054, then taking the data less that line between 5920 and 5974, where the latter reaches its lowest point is 5936 angstrom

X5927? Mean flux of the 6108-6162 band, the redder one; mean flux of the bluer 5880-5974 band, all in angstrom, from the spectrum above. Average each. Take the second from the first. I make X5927 0.23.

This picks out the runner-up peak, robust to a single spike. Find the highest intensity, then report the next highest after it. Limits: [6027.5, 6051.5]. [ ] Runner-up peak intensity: 8.919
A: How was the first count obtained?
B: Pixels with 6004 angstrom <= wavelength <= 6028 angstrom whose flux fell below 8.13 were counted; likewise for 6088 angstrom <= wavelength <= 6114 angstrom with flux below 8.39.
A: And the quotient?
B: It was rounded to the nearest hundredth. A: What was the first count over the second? 0.33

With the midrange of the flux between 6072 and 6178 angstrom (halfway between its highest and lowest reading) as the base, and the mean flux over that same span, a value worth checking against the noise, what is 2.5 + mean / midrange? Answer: 3.50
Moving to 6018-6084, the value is 3.48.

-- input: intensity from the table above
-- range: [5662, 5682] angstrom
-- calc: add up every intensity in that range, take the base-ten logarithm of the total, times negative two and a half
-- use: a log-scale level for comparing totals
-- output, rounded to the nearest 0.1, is -4.4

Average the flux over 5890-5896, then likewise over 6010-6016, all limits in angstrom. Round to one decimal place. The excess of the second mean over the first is 2.0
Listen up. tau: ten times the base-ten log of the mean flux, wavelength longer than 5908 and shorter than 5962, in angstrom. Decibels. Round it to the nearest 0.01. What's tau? 9.27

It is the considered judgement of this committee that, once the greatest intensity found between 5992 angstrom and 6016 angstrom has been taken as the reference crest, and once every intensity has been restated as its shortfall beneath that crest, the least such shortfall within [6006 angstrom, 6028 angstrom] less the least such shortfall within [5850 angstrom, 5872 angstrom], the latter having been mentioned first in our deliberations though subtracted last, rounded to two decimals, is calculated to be -0.55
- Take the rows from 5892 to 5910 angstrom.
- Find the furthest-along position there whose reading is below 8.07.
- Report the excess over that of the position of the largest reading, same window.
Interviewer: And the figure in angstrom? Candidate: 9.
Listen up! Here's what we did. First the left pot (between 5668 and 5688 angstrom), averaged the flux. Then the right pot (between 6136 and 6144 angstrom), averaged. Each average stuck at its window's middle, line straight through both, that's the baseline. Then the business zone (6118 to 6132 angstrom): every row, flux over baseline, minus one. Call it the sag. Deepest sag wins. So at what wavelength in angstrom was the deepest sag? 6128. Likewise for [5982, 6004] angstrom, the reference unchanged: 5999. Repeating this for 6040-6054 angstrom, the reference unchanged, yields 6047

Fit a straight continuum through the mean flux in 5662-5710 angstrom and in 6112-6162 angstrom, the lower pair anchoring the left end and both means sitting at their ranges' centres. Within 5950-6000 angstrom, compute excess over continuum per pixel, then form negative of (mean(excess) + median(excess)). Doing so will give -0.45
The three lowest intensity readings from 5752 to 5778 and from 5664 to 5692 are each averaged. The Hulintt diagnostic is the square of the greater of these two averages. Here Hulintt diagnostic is 64.2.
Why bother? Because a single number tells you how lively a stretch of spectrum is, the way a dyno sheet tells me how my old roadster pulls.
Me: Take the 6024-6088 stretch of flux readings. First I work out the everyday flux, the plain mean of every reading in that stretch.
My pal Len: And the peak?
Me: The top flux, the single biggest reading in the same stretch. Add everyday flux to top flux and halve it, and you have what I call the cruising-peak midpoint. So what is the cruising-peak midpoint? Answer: 9.2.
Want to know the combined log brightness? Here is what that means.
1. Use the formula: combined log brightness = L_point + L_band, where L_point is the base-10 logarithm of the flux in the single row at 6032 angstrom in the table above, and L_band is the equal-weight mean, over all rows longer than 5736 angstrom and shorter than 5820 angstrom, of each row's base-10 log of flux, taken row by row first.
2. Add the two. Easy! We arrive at 1.92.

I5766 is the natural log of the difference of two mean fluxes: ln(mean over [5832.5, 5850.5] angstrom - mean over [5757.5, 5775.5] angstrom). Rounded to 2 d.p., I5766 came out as -0.84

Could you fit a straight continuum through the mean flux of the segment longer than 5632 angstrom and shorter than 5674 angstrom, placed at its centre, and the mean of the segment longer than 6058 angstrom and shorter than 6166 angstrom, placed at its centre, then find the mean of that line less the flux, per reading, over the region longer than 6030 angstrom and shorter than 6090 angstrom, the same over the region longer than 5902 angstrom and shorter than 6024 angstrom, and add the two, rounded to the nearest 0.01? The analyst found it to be -0.40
